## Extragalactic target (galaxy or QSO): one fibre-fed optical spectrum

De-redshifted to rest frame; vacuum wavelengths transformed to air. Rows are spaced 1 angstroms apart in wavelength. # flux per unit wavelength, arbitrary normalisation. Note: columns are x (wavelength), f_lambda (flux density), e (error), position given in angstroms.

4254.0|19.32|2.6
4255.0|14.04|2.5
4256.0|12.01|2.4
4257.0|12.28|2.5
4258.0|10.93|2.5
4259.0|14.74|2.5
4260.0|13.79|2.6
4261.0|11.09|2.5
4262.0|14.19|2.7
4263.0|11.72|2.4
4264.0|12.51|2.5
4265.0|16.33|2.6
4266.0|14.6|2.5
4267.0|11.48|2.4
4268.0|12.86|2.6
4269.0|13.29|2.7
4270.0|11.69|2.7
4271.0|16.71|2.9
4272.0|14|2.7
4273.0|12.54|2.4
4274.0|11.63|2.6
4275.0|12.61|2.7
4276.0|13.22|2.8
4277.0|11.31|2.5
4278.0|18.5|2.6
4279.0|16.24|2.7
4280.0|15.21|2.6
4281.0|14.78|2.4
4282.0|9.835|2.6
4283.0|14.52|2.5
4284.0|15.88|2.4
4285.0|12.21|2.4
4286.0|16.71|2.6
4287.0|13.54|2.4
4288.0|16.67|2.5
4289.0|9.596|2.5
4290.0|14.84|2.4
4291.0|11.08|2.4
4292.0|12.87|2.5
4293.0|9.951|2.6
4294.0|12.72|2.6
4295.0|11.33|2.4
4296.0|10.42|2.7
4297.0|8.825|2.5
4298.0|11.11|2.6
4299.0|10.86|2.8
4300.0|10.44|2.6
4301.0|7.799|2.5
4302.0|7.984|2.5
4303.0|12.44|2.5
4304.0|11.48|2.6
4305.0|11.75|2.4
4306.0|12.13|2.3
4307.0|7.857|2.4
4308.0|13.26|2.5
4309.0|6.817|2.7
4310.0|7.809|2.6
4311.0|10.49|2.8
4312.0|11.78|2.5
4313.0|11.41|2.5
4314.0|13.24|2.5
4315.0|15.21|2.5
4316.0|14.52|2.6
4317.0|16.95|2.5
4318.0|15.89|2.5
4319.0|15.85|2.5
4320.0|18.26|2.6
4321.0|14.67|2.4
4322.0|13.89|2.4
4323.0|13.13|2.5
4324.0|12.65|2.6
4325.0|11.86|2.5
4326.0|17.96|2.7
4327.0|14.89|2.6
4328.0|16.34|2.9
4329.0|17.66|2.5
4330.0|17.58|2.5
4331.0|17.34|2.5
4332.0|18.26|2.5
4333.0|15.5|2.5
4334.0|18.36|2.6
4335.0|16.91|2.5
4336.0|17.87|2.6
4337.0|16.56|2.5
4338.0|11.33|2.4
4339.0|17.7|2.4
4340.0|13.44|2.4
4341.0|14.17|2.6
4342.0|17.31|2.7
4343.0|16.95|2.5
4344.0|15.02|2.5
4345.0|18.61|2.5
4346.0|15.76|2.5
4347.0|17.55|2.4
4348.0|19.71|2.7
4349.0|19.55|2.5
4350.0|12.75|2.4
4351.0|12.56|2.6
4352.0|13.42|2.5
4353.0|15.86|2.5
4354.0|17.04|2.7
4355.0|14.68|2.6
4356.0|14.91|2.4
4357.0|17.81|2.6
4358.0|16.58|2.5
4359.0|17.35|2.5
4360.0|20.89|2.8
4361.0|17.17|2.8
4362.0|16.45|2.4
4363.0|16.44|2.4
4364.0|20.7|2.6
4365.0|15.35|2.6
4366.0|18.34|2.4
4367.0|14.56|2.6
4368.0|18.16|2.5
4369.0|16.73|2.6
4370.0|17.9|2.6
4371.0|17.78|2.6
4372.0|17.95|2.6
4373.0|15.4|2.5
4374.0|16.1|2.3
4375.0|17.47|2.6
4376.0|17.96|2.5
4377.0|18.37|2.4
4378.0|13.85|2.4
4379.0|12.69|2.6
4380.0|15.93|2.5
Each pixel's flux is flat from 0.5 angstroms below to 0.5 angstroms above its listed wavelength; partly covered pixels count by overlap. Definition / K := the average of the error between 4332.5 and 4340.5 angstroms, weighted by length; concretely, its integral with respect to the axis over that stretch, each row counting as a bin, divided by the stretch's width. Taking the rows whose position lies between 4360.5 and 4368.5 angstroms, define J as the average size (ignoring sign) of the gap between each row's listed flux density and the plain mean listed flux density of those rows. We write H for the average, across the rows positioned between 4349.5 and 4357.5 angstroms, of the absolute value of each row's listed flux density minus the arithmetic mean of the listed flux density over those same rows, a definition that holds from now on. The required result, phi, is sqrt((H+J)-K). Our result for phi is 0.7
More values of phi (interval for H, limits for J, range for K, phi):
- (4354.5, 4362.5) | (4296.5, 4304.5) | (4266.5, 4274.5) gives 0.4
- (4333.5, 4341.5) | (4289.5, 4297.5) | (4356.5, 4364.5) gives 1.0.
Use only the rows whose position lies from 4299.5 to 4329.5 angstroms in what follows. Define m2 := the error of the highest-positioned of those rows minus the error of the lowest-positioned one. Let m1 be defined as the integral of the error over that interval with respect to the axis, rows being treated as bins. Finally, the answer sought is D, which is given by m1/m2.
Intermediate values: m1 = 76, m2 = -0.10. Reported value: -762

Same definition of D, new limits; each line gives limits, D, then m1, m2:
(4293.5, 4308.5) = -379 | 38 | -0.10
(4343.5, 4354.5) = 139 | 28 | 0.20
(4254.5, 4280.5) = 671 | 67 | 0.10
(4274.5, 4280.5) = -159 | 16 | -0.10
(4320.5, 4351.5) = 392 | 78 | 0.20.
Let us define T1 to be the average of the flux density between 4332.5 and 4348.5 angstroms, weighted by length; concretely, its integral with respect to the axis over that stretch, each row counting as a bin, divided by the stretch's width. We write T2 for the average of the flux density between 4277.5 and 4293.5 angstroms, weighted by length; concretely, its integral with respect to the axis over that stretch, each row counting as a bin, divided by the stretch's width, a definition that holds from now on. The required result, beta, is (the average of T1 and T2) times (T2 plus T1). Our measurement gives 460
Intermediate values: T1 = 16.4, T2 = 14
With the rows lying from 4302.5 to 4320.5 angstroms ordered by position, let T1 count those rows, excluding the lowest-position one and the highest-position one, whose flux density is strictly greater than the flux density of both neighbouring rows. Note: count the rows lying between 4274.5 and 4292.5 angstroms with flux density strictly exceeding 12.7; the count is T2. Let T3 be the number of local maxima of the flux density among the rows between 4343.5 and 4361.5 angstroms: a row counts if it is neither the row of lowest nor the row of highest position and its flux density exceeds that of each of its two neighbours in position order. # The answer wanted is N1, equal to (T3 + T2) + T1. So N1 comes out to 22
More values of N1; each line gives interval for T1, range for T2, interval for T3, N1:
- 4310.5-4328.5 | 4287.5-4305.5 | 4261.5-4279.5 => 14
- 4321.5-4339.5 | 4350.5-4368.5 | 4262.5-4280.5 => 27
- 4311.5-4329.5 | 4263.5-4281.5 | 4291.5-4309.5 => 20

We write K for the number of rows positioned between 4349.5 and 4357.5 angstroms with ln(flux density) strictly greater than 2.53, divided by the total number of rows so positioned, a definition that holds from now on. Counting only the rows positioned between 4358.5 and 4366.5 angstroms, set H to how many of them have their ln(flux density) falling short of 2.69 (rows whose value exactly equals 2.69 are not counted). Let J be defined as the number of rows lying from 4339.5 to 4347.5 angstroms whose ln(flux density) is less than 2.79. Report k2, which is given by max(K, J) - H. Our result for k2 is 4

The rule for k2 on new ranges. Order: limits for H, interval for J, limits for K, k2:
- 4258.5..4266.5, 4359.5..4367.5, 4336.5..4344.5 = -4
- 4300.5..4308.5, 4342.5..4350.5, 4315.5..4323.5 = -5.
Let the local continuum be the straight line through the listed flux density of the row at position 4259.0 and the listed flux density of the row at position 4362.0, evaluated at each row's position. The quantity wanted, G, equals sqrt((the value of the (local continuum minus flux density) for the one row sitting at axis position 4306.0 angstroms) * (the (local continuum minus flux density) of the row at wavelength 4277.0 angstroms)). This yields 3.6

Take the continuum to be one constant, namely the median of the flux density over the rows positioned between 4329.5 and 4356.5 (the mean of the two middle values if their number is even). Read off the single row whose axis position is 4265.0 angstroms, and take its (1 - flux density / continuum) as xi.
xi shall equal 0.03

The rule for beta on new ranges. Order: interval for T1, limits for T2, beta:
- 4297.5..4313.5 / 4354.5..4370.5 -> 377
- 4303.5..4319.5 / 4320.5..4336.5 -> 398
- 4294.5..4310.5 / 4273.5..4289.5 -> 289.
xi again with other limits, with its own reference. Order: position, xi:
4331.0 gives -0.03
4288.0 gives 0.01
